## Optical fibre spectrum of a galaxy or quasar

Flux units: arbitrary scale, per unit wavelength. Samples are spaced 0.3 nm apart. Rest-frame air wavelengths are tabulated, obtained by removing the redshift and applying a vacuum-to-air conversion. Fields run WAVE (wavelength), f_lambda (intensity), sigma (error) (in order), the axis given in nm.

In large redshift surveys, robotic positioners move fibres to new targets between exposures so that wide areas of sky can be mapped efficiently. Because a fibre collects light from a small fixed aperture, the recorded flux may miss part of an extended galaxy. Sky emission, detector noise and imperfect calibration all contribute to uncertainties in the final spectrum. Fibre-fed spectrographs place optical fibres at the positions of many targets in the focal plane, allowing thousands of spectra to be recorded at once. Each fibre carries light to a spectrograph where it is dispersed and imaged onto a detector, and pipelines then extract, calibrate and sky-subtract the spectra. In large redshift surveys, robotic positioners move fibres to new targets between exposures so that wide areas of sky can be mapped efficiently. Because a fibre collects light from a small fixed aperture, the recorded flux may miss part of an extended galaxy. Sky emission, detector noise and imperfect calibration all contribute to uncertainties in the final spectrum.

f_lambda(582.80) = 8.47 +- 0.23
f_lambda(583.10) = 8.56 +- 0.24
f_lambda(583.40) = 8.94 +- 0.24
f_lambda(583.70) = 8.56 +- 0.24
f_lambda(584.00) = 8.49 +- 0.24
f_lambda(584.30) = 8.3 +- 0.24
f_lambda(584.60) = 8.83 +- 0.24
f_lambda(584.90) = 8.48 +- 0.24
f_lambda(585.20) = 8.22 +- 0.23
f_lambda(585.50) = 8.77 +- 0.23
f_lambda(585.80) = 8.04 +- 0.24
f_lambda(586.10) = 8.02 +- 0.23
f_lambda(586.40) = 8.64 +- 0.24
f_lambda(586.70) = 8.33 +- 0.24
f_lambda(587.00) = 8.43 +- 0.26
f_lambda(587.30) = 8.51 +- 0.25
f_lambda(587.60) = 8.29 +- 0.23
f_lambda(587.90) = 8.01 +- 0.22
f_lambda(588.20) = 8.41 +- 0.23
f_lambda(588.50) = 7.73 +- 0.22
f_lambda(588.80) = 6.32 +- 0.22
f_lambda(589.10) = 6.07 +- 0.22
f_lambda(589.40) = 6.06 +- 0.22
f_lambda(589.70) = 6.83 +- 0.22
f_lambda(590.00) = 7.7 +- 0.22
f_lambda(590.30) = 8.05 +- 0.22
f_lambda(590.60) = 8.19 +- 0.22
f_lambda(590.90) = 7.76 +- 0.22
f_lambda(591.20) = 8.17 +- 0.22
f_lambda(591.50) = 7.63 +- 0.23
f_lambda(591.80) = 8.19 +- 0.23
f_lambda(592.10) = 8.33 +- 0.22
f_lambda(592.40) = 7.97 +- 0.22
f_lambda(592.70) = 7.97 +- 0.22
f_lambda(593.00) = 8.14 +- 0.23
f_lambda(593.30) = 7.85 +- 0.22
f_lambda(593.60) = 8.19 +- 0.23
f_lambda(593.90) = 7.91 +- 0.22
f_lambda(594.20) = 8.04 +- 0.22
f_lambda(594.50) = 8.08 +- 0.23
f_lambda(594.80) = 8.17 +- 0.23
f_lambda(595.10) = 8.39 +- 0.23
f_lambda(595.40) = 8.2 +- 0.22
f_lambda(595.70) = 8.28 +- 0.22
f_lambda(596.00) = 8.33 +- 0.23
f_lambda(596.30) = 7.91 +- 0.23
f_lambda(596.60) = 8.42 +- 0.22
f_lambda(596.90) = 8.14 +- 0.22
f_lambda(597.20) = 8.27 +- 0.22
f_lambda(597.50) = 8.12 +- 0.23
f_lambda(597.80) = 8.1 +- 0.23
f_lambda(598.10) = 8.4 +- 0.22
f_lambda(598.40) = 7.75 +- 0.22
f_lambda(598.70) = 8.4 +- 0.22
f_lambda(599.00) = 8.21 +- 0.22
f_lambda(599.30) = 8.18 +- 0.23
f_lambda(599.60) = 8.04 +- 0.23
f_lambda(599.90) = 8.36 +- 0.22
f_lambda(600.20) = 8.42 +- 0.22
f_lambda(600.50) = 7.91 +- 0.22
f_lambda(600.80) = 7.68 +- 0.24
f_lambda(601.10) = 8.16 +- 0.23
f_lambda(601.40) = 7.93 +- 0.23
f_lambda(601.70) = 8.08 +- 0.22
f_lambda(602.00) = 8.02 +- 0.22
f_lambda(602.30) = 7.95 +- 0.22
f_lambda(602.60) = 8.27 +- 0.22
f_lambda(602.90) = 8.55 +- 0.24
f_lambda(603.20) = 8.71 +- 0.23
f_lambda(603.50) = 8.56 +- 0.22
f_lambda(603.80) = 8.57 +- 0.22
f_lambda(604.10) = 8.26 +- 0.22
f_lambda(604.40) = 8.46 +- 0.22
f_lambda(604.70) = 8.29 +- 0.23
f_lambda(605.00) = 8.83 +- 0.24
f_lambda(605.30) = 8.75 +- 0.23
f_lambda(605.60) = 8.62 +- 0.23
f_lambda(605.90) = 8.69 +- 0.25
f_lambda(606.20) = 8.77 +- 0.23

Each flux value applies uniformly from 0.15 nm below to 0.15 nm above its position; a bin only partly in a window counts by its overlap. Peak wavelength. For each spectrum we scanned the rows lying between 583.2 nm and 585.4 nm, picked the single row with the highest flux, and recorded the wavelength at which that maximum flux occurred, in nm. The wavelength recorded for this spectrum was 583.40 nm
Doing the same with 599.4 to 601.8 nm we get 600.20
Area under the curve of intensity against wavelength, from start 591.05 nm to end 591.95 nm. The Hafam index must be 7.20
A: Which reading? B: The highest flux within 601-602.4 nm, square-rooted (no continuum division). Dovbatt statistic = 2.86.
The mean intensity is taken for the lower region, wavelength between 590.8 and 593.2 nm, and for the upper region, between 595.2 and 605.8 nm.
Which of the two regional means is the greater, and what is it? 8.26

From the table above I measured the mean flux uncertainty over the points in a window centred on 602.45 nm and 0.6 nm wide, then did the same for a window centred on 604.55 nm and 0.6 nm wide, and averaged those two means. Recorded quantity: 0.2225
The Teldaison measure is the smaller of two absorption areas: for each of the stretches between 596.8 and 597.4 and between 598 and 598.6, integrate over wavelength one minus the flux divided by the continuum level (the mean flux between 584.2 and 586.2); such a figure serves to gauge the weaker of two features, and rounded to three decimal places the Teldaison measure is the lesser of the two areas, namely 0.013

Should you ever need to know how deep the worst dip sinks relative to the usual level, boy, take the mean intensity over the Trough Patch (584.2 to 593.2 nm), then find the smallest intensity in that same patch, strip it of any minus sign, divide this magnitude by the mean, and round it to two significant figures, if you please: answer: 0.76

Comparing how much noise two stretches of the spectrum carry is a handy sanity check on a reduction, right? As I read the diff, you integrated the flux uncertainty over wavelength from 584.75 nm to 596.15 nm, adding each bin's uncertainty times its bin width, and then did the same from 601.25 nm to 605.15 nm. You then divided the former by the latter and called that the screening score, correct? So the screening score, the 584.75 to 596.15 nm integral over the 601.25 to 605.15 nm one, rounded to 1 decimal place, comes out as 2.9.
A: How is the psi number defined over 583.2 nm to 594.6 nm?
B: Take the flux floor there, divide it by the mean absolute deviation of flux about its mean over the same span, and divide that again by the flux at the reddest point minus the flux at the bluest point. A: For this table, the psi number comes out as -16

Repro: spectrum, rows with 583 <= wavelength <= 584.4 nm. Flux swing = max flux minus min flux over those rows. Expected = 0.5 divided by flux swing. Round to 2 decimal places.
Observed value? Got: 0.78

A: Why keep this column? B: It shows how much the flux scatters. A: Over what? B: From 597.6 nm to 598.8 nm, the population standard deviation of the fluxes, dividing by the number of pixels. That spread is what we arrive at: 0.27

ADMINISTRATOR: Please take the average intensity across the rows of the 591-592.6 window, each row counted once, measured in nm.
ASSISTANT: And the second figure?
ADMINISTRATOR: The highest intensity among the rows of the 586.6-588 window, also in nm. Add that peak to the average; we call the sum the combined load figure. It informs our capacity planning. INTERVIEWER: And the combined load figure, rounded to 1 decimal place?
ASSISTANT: 16.6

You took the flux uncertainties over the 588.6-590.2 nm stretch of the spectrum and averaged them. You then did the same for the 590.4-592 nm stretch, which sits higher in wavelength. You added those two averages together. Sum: 0.444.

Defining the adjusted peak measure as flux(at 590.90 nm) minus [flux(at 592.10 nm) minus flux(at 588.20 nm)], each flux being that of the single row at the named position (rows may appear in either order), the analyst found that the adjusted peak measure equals 7.84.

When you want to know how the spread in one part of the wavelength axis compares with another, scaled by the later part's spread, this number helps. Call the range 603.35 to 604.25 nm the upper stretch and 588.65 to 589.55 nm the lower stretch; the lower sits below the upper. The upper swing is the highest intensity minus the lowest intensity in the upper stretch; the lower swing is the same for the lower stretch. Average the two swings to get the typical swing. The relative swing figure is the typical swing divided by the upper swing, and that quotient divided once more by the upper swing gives 3.0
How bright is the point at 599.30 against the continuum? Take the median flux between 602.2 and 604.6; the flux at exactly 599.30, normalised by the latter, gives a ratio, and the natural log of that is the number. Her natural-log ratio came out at -0.039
